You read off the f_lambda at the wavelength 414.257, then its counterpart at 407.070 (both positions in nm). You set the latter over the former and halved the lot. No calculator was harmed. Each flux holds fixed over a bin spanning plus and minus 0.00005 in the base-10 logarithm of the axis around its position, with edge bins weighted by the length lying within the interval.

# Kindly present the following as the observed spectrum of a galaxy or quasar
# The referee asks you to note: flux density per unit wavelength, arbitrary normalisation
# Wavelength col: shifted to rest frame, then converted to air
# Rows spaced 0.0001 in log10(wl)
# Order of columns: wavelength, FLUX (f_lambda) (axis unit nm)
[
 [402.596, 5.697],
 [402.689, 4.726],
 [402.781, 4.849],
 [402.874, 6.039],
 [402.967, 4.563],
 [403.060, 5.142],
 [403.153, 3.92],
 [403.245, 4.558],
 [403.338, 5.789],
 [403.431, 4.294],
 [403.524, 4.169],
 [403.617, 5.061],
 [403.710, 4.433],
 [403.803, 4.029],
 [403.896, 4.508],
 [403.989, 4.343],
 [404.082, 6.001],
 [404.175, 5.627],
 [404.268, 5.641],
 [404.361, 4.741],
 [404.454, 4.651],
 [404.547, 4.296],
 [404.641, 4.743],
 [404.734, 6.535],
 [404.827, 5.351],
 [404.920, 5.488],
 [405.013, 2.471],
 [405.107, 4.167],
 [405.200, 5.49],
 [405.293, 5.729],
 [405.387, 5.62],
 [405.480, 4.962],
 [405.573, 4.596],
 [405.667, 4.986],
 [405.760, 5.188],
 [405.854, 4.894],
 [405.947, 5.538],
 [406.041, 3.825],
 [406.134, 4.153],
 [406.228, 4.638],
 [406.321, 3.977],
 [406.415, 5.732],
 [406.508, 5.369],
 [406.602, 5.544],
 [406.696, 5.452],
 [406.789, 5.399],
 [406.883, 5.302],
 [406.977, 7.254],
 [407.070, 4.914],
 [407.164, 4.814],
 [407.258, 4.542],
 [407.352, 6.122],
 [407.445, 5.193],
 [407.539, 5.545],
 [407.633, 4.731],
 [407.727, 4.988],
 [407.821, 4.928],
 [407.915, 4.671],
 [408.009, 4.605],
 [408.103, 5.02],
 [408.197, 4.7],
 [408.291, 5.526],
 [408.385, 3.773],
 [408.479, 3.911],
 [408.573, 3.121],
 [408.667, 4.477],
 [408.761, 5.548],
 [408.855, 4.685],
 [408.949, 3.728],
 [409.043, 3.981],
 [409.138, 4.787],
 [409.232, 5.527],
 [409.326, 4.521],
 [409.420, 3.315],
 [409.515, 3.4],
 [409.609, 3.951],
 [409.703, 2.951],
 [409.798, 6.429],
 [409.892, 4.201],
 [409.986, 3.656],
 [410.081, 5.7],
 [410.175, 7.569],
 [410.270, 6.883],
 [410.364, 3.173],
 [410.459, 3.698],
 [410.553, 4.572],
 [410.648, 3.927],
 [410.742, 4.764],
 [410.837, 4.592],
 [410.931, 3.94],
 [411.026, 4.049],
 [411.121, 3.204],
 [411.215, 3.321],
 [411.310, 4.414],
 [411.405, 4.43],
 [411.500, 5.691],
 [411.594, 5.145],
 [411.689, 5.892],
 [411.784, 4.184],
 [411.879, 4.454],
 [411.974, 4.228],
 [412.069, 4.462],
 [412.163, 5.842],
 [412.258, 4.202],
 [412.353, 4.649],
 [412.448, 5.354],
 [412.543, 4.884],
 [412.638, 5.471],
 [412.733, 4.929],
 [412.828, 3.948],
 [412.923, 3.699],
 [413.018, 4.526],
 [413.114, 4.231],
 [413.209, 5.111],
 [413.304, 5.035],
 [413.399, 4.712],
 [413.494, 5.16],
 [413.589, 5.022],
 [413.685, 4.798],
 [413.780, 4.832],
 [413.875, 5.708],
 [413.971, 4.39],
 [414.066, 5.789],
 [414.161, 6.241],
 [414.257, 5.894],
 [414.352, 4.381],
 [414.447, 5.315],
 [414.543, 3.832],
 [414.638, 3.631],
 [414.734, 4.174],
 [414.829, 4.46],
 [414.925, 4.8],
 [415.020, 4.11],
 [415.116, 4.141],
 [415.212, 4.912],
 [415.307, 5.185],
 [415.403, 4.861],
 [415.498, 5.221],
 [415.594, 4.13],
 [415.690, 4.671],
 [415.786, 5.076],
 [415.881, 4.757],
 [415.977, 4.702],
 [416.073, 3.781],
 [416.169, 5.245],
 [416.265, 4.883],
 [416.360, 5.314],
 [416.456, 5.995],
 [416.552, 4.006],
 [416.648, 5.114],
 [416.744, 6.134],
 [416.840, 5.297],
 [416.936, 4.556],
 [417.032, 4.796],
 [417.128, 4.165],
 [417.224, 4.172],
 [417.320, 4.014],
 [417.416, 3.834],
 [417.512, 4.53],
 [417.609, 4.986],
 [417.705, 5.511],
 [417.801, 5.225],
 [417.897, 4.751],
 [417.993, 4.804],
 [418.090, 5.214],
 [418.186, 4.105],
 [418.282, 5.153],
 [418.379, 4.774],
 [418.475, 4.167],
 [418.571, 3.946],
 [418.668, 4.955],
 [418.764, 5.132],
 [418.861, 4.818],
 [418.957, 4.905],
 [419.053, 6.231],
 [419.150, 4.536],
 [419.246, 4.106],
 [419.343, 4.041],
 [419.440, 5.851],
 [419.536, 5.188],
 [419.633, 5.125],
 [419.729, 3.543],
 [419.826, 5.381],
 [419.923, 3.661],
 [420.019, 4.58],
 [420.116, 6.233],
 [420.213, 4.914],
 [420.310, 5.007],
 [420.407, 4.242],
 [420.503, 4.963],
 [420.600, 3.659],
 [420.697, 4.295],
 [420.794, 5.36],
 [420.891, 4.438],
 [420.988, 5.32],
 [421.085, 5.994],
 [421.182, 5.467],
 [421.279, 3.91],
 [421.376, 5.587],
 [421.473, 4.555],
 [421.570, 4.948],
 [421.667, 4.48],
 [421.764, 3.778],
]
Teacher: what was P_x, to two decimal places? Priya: 0.42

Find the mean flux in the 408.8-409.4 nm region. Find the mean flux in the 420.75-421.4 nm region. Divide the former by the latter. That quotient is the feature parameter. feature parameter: 0.88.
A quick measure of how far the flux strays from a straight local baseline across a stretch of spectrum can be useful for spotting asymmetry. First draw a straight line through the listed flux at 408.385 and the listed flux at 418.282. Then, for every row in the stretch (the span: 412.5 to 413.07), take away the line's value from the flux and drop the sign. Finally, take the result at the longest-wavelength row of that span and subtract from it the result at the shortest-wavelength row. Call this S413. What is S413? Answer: -0.4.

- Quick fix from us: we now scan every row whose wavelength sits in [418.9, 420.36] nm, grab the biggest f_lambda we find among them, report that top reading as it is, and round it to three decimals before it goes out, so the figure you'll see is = 6.233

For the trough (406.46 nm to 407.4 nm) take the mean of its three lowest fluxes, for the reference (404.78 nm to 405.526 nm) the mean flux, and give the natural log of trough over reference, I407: -0.032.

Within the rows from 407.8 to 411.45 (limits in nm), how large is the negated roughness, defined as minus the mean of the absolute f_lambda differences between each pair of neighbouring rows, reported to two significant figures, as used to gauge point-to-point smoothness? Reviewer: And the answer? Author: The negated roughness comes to -0.92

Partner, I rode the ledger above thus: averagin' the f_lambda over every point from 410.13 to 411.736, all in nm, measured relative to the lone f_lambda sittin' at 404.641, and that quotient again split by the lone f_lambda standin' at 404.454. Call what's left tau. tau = 0.211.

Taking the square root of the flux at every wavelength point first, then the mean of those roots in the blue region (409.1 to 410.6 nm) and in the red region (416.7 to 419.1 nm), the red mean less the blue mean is 0.05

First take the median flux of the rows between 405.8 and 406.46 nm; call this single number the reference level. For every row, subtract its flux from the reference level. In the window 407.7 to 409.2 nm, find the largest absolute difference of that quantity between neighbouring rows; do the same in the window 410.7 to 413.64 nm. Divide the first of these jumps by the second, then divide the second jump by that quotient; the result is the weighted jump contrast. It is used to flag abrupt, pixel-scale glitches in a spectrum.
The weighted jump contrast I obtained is 1.7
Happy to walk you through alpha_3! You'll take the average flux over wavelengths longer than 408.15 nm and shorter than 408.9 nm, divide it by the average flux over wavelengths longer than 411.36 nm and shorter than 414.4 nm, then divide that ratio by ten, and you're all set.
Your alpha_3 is 0.091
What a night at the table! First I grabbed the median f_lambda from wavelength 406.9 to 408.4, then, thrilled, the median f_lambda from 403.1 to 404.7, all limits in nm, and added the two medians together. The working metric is 9.5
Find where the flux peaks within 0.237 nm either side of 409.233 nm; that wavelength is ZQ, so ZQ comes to 409.232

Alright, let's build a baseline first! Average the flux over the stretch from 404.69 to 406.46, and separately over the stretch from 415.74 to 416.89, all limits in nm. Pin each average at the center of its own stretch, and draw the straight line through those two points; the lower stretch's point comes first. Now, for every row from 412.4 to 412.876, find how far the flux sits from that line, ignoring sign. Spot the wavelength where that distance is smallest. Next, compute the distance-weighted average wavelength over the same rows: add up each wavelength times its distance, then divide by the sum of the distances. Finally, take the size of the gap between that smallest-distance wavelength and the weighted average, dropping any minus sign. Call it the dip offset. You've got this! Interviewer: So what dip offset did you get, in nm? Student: 0.03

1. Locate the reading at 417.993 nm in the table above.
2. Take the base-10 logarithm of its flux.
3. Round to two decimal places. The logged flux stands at 0.68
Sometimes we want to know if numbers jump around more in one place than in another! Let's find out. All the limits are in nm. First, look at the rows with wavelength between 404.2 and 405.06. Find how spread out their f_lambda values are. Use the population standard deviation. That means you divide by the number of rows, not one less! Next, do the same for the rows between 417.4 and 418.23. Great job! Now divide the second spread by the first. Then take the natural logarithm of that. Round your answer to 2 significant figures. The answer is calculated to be -0.73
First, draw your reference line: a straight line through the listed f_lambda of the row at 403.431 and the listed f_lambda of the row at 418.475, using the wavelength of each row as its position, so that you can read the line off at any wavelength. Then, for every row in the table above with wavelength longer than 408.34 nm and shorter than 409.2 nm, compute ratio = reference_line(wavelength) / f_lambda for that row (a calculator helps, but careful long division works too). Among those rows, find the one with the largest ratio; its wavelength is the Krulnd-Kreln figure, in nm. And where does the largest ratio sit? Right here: 408.573 nm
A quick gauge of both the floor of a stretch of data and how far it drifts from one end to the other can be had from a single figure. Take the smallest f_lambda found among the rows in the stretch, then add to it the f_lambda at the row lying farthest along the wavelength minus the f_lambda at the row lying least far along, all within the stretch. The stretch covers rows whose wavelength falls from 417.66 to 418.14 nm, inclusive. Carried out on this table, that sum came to 4.5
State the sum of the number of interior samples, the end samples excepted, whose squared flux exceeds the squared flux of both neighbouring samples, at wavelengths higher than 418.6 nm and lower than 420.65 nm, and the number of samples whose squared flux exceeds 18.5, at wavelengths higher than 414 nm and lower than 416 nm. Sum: 22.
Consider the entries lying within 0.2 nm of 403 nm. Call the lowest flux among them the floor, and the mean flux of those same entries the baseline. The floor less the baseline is -1.0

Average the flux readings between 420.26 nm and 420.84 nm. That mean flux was 4.6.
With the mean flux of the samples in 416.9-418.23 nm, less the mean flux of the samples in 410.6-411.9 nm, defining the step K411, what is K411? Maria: 0.2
